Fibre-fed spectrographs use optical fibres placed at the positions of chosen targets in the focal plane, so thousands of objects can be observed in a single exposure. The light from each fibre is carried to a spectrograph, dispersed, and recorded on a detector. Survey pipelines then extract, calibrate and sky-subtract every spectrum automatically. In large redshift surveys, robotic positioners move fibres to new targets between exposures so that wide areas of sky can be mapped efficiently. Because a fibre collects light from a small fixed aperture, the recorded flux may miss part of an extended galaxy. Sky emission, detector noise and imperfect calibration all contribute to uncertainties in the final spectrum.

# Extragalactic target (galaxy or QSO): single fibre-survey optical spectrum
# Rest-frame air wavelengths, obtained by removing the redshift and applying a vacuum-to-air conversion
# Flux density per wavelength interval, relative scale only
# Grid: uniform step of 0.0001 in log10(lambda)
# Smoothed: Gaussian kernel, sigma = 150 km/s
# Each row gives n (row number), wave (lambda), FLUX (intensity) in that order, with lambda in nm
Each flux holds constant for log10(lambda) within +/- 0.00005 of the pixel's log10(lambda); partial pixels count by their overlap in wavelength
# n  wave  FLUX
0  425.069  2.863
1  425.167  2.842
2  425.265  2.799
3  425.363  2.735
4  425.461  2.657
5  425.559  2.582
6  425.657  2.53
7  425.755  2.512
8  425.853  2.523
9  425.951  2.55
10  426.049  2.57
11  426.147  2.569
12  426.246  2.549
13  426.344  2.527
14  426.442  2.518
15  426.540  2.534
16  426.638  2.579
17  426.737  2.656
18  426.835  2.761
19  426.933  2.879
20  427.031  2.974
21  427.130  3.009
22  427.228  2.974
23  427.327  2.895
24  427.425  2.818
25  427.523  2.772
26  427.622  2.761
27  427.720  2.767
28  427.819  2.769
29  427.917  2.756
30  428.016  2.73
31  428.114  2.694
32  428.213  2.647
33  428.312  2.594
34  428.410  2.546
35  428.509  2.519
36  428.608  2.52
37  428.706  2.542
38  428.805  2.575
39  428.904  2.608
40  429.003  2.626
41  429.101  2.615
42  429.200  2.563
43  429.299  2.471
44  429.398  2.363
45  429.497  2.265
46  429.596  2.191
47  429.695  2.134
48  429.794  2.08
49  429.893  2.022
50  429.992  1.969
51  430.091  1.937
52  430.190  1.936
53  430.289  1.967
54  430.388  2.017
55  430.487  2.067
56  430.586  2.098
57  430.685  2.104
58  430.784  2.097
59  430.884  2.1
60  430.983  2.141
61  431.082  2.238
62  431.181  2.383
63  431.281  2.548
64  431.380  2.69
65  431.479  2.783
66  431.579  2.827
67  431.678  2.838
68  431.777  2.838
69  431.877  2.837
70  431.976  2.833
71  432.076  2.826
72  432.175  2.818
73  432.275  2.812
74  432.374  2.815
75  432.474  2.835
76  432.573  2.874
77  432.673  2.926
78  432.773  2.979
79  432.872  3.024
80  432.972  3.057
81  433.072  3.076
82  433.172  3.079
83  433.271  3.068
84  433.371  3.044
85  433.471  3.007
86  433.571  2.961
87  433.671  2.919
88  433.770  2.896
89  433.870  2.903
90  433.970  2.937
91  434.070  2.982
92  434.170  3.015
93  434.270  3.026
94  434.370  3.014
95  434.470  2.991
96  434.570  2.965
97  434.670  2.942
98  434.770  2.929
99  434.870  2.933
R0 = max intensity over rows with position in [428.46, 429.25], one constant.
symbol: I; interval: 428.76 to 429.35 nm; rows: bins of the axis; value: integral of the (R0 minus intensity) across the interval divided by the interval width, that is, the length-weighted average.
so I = 0.050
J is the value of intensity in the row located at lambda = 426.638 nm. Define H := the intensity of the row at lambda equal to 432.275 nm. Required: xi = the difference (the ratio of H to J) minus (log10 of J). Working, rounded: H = 2.812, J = 2.579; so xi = 0.68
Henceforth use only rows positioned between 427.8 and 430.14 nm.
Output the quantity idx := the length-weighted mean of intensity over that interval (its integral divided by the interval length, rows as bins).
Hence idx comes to 2.44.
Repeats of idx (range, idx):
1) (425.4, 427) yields 2.60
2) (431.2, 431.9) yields 2.74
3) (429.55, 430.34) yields 2.03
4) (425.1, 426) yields 2.64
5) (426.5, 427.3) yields 2.80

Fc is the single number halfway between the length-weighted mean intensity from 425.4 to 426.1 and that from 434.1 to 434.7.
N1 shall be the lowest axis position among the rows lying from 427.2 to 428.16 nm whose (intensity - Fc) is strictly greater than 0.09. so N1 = 427.228 nm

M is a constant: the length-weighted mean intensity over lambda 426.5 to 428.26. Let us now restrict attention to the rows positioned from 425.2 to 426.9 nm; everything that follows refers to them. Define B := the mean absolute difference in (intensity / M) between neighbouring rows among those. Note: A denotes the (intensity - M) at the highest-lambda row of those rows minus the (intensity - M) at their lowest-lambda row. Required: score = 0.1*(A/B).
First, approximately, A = 0.0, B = 0.014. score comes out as 0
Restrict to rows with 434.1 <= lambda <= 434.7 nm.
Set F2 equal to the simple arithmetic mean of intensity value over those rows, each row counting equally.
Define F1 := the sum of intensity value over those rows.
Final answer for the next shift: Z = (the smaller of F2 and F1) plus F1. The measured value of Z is 20.9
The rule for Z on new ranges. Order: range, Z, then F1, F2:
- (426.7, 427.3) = 20.1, 17.3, 2.88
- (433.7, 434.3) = 20.7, 17.8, 2.96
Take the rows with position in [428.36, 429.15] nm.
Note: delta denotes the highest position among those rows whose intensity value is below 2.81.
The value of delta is 429.101 nm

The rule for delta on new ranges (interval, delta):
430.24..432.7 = 431.479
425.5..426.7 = 426.638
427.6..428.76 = 428.706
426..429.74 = 429.695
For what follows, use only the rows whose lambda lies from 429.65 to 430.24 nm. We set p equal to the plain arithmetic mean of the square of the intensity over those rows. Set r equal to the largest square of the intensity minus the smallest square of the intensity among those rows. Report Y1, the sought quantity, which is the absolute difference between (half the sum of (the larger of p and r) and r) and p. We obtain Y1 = 1.6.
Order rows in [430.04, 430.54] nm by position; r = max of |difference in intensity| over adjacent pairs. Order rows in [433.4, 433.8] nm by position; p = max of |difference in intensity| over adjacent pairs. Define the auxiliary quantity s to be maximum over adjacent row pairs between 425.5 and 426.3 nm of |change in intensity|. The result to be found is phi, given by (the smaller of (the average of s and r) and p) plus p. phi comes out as 0.092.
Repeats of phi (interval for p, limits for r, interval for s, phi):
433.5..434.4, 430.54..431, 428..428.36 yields 0.090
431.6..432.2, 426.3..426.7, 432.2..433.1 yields 0.016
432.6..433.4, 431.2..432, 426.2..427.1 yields 0.106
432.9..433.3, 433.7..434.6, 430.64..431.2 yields 0.038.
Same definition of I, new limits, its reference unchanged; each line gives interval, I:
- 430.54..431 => 0.520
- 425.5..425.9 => 0.086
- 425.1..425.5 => -0.139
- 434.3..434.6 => -0.368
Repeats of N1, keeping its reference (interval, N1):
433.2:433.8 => 433.271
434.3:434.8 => 434.370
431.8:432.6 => 432.573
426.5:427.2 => 426.933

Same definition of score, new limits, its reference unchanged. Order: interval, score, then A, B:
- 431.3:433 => 4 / 0.4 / 0.009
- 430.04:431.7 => 4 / 0.9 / 0.021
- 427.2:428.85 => -3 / -0.4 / 0.012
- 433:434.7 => -1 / -0.1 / 0.009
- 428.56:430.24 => -3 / -0.6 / 0.018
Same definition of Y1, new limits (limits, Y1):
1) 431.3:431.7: 3.5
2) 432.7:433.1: 4.3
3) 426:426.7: 3.1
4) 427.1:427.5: 3.7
